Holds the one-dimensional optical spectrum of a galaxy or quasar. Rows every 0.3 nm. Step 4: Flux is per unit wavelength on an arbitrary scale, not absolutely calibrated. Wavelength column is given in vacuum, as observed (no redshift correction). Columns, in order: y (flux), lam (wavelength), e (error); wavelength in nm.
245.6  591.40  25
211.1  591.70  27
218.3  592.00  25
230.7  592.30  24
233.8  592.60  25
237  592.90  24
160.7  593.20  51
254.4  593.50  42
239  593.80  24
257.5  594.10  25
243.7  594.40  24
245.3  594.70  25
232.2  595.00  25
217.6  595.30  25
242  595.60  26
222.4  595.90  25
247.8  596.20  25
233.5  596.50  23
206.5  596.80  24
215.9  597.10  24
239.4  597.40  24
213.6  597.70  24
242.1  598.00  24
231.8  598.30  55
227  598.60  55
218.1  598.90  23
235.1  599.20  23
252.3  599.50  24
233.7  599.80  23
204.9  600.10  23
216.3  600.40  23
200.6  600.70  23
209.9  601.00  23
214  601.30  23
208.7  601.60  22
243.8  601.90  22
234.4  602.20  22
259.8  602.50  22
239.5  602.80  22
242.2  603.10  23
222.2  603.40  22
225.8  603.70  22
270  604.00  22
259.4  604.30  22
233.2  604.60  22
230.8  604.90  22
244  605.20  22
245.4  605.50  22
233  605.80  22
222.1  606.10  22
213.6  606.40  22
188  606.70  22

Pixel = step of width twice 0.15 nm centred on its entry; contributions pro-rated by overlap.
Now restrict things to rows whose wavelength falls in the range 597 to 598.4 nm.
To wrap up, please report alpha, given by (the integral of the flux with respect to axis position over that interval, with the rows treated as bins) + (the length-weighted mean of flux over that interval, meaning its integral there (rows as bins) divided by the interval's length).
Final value 549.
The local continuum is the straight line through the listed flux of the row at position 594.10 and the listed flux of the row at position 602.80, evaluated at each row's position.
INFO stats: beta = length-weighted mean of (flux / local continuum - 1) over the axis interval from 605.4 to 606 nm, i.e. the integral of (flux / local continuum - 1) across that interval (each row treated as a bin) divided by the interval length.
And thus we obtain 0.016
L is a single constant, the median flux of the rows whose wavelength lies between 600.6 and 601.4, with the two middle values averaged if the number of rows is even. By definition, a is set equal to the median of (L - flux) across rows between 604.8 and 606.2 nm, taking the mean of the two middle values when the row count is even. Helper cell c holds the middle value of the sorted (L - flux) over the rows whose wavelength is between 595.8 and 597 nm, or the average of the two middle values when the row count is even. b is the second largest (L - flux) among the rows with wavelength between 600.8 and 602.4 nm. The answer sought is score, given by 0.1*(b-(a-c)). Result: 0.5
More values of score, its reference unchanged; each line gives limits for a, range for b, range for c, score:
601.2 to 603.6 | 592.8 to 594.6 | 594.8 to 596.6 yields -2.3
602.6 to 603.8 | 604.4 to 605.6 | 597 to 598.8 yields -2.0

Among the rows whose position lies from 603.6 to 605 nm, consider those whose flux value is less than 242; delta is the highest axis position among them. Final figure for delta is 604.90 nm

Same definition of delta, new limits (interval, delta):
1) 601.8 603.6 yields 603.40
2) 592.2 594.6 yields 593.80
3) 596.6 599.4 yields 599.20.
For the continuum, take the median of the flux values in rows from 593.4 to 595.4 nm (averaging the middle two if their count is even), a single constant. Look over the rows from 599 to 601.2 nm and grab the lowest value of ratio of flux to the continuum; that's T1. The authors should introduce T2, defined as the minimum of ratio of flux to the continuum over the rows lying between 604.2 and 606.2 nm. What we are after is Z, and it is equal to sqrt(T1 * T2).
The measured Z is 0.866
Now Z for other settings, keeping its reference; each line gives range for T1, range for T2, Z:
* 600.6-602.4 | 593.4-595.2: 0.886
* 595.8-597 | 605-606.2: 0.879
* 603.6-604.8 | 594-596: 0.910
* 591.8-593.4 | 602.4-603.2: 0.805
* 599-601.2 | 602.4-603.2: 0.899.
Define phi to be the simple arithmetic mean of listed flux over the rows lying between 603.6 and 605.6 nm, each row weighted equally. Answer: 244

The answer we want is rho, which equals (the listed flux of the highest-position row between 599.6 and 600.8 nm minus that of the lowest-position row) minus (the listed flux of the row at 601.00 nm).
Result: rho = -243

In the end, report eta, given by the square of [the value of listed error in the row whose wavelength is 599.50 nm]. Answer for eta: 576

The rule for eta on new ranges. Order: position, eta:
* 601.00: 529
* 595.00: 625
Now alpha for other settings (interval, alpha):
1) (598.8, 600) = 515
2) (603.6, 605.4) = 684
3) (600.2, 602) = 601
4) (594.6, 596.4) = 656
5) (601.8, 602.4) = 385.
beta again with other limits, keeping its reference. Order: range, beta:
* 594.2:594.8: -0.043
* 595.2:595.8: -0.096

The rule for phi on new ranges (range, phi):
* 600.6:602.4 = 219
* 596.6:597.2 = 211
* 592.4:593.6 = 221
